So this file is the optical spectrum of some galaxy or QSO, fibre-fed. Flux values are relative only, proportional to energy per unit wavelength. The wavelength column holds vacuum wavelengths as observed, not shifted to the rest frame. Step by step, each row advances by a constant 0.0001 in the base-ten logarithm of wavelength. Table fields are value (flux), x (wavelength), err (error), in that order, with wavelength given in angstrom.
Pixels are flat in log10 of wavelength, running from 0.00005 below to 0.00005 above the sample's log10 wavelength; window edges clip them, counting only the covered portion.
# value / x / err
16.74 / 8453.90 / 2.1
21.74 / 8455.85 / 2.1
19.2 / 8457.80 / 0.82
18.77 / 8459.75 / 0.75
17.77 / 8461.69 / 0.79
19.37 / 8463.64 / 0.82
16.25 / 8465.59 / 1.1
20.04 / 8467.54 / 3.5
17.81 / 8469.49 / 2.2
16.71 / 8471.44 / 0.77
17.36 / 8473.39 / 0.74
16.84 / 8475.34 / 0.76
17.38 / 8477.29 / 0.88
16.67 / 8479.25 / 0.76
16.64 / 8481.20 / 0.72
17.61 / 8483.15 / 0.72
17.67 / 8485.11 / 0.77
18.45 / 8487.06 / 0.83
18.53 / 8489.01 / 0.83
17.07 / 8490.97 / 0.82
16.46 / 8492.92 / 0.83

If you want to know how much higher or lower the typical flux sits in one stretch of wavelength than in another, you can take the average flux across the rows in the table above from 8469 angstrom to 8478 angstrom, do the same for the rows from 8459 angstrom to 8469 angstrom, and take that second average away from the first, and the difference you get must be -1.2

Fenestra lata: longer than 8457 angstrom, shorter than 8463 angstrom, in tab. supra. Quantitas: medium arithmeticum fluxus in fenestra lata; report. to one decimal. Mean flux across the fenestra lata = 18.6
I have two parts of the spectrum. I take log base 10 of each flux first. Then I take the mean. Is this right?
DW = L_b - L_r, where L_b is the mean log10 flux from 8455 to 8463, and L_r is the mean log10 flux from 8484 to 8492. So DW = 0.03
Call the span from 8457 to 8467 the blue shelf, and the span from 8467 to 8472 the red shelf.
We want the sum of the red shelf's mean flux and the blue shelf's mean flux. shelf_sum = 36.5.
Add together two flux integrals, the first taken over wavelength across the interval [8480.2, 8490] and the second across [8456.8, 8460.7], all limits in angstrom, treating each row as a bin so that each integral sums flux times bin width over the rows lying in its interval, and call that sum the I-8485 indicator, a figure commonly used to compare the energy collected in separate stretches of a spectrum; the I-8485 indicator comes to 248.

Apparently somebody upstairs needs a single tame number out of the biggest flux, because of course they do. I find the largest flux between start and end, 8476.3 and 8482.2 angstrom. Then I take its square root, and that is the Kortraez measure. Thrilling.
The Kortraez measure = 4.2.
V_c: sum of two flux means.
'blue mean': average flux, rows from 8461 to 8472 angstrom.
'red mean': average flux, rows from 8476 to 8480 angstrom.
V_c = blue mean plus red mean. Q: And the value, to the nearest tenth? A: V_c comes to 35.0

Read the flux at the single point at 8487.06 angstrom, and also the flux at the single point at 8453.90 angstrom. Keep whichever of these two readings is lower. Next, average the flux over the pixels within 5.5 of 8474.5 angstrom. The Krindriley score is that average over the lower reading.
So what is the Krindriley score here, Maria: 1.02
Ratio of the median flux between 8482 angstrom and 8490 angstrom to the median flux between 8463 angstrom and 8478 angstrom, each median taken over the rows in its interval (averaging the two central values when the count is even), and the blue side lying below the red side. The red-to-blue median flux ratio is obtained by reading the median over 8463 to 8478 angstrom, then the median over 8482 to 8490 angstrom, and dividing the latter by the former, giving 1.04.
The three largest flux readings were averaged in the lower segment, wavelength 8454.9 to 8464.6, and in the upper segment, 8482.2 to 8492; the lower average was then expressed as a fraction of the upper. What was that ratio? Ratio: 1.10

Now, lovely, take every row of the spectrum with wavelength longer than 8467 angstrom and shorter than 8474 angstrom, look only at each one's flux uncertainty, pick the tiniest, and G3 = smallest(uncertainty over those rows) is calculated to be 0.740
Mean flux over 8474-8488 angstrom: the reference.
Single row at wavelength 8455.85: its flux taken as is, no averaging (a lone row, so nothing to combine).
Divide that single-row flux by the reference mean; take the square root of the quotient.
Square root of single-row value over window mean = 1.120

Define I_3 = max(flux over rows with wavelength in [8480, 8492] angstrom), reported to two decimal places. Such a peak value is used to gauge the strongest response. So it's 18.53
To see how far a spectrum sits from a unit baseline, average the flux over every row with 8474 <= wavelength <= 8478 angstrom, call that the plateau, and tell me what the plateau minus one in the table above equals 16.1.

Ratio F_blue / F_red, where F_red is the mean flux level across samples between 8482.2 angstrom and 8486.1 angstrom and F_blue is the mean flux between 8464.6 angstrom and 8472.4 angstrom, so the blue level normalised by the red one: 1.00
